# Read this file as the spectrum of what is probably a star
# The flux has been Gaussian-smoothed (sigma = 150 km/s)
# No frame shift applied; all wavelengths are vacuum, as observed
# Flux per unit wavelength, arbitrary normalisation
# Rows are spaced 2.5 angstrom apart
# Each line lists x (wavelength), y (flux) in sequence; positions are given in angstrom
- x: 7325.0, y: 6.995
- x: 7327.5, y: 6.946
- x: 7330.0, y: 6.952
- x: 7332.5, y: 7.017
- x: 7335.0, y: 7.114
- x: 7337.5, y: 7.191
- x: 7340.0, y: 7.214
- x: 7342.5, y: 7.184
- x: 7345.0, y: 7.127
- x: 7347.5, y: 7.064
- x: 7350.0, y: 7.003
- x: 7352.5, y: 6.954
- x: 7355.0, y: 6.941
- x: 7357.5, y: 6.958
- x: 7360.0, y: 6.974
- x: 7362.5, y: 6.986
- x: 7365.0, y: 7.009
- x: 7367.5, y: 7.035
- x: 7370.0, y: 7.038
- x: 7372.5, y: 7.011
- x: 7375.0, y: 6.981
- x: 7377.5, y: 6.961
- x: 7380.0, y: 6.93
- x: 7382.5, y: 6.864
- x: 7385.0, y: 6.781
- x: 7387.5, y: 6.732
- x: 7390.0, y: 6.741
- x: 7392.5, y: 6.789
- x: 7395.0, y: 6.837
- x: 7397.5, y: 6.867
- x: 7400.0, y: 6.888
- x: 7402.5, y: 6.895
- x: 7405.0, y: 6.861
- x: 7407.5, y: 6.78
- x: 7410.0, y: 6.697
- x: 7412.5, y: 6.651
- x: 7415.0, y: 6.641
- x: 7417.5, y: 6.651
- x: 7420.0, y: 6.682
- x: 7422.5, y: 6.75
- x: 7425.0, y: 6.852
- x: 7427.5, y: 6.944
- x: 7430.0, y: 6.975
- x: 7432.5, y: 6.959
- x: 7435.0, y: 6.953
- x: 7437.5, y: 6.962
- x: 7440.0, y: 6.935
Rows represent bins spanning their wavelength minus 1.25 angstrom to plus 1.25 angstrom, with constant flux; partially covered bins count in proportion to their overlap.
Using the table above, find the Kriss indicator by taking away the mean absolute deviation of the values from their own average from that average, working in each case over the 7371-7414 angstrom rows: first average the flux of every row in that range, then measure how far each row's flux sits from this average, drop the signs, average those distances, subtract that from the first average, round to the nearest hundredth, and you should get 6.76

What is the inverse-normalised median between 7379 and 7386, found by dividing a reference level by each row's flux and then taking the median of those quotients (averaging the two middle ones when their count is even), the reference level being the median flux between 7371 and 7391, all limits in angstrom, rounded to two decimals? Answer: 1.00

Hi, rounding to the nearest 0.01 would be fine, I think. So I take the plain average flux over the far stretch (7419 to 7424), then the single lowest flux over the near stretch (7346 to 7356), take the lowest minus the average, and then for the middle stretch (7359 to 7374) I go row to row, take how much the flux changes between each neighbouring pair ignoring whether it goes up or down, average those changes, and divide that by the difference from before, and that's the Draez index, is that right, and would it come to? 0.08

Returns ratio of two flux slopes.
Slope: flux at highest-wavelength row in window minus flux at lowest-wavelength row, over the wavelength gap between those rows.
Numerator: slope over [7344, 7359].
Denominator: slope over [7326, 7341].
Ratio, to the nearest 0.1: -0.6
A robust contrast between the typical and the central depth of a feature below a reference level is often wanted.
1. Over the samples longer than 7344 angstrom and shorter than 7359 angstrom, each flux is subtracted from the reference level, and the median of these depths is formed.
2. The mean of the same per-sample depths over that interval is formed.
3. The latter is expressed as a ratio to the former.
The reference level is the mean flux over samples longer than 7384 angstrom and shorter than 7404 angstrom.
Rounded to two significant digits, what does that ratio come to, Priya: 1.2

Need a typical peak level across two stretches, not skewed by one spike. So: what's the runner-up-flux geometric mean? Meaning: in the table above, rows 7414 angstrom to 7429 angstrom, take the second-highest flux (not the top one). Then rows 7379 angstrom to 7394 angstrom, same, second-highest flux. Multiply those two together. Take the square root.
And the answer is 6.86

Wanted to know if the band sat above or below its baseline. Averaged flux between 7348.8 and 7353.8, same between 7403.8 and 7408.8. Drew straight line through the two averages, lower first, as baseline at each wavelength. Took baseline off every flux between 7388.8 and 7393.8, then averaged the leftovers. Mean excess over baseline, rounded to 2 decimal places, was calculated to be -0.10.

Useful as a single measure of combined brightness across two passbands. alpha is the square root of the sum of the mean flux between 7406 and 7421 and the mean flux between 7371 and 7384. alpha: 3.69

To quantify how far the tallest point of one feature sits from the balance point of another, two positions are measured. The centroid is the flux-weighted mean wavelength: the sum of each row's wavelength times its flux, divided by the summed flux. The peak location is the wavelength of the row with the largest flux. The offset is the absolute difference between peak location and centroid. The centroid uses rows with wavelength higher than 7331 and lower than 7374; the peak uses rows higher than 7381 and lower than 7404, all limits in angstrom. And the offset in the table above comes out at 50.1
